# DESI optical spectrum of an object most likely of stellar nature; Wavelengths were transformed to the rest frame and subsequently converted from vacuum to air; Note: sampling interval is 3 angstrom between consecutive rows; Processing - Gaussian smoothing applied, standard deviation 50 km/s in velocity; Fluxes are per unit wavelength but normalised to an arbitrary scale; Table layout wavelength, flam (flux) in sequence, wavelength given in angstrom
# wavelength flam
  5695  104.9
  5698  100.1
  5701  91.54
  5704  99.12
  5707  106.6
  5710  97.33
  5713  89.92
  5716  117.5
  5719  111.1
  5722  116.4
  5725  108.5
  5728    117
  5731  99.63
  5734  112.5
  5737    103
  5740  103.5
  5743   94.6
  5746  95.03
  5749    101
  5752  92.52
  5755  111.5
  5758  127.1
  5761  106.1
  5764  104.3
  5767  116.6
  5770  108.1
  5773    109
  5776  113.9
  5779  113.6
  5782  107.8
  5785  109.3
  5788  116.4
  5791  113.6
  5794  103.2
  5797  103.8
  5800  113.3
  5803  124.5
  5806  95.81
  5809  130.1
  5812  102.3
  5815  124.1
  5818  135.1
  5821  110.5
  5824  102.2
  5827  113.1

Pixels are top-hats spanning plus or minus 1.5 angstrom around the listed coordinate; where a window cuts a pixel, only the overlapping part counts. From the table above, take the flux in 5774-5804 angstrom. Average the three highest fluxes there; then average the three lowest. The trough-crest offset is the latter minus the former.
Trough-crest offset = -13.3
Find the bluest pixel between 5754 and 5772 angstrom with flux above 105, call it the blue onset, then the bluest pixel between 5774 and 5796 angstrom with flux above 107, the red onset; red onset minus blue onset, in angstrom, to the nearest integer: 21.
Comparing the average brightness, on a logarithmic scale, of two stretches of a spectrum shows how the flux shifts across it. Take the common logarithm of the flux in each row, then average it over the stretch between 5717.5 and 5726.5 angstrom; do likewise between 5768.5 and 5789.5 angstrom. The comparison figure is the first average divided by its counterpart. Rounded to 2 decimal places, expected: 1.00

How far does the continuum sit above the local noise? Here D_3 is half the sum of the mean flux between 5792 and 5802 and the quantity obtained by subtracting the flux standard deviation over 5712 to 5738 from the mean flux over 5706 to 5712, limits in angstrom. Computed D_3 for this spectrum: 100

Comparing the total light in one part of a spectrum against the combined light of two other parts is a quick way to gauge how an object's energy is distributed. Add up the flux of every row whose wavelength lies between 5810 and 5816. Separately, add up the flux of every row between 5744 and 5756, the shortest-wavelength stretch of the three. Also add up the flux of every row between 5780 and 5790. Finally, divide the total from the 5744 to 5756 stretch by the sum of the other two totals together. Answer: 0.71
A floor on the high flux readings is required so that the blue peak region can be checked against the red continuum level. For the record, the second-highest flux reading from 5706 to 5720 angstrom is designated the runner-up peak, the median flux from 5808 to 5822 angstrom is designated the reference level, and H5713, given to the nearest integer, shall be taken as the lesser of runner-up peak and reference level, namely 111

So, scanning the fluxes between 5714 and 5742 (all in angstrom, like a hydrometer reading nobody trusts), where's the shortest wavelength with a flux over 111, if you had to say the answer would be 5716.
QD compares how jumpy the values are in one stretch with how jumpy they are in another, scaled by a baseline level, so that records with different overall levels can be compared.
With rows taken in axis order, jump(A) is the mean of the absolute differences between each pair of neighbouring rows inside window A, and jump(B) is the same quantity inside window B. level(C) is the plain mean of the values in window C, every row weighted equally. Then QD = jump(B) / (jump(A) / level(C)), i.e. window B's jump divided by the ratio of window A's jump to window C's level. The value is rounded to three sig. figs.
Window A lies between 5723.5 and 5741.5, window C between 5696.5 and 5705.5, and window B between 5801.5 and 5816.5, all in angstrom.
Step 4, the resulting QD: 280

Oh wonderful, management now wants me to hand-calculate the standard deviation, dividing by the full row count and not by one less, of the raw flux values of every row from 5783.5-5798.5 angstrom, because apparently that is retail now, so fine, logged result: 5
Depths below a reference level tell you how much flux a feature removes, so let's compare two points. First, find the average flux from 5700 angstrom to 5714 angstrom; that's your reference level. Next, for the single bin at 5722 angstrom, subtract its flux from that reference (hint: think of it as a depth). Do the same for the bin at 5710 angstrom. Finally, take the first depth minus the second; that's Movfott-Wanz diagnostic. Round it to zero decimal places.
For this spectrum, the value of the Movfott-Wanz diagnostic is -19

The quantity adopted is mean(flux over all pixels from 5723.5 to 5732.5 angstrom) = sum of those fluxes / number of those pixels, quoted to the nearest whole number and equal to 108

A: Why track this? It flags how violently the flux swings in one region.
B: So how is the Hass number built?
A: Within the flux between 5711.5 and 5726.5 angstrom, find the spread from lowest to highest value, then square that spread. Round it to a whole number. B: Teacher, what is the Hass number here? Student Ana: 761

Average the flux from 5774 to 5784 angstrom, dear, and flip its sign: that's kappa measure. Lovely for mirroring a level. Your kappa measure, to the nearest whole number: -112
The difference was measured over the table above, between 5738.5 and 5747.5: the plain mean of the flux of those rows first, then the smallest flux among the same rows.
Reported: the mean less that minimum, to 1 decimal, 3.1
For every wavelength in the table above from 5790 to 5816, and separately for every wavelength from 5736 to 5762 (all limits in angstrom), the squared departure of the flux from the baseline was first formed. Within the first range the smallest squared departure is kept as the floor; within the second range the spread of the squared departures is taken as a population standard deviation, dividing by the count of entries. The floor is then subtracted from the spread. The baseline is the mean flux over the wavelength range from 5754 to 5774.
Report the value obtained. 124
